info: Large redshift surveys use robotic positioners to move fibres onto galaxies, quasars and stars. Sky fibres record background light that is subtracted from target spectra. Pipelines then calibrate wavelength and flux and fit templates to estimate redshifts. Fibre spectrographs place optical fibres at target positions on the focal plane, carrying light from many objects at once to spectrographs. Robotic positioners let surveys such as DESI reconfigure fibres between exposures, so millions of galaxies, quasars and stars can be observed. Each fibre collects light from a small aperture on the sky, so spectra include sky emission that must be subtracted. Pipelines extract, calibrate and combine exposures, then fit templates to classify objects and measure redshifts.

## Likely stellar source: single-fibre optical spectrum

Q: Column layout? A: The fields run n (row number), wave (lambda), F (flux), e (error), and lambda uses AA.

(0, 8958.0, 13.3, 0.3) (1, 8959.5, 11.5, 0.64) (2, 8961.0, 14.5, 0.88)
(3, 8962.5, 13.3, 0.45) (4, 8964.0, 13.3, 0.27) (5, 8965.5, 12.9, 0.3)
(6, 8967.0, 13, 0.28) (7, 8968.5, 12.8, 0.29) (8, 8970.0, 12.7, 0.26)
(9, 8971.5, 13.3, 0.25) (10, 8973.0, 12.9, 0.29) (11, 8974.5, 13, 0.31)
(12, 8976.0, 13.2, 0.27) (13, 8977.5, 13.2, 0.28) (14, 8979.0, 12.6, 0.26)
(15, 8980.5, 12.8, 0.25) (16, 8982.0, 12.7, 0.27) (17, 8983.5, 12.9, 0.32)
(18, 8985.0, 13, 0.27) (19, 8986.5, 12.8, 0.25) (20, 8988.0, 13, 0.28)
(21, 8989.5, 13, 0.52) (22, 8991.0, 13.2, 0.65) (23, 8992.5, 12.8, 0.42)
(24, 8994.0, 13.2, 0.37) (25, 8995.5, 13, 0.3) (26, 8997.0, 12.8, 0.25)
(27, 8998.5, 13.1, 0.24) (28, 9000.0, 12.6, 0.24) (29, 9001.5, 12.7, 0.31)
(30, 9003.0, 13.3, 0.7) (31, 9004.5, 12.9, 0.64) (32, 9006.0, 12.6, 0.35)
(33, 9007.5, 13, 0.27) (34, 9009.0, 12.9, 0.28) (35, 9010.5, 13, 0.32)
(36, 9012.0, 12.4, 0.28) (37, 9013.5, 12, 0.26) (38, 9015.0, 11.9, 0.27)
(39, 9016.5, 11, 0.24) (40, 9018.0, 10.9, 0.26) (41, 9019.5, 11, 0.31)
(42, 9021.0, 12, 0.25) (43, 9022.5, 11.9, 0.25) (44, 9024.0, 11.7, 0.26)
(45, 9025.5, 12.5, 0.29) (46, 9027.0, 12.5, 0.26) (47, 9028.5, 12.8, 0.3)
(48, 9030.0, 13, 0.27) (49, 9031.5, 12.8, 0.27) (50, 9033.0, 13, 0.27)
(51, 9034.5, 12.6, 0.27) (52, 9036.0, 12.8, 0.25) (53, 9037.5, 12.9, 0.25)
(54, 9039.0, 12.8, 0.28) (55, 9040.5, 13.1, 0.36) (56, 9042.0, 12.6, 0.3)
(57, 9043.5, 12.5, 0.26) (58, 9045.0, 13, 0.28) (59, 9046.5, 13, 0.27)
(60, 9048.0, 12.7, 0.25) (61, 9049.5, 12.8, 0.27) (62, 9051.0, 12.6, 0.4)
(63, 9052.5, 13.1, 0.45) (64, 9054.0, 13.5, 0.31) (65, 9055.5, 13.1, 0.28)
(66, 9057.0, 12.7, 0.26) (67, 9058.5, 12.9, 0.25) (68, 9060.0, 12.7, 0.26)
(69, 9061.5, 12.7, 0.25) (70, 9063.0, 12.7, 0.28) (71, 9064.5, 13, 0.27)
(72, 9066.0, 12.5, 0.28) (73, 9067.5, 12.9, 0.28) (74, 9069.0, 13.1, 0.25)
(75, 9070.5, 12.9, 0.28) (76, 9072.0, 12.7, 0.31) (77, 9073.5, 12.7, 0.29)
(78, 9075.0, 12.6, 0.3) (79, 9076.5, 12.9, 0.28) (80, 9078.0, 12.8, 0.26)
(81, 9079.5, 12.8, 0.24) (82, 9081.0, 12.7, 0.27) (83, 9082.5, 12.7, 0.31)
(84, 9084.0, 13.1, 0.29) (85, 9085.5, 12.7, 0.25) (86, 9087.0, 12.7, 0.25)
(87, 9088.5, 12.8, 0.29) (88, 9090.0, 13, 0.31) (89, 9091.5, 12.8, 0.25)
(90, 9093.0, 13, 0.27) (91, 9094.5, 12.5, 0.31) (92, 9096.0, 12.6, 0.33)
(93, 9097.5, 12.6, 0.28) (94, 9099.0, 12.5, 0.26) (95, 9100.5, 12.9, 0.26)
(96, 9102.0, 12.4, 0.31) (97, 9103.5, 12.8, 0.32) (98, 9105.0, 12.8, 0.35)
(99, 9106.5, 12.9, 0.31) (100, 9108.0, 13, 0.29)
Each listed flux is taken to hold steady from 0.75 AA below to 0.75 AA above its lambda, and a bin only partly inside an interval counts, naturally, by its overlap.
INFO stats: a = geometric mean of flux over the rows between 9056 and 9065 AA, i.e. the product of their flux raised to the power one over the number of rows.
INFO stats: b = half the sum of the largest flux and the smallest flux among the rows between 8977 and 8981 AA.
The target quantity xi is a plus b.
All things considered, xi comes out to 25.7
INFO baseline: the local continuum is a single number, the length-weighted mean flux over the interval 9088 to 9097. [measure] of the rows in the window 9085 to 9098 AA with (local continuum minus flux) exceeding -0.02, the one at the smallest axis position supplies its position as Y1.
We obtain 9085.5 AA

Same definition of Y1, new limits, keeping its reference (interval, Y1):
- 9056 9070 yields 9057.0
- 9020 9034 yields 9021.0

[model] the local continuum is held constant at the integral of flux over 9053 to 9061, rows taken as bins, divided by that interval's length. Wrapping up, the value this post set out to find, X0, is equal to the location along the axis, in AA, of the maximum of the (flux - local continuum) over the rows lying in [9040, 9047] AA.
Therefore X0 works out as 9040.5 AA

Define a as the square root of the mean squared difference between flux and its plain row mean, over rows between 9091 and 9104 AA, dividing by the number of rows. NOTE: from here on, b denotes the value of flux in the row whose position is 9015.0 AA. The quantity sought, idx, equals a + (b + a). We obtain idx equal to 12.3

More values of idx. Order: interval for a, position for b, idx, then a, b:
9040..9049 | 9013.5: 12.5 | 0.23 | 12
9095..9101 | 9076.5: 13.2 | 0.15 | 12.9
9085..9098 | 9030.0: 13.3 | 0.16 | 13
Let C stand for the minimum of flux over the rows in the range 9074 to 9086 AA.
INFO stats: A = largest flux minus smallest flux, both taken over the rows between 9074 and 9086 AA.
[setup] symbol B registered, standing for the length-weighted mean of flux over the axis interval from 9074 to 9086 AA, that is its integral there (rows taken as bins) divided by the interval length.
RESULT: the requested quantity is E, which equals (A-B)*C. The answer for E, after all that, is -155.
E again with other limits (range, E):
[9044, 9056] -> -152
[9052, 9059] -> -156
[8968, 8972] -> -156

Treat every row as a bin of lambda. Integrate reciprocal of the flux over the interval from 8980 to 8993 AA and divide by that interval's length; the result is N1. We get 0.0774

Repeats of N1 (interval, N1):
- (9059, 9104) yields 0.0784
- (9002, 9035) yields 0.0812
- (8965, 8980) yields 0.0772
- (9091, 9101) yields 0.0788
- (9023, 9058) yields 0.0783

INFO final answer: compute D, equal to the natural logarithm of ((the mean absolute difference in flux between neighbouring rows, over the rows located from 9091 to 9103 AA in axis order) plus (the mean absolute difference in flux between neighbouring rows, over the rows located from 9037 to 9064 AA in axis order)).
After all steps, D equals -0.68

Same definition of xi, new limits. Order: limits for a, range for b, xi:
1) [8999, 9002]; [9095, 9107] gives 25.3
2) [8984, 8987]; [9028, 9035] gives 25.7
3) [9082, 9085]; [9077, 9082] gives 25.6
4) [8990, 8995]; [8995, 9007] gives 26.0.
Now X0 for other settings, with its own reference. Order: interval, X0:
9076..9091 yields 9084.0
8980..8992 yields 8991.0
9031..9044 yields 9040.5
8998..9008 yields 9003.0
